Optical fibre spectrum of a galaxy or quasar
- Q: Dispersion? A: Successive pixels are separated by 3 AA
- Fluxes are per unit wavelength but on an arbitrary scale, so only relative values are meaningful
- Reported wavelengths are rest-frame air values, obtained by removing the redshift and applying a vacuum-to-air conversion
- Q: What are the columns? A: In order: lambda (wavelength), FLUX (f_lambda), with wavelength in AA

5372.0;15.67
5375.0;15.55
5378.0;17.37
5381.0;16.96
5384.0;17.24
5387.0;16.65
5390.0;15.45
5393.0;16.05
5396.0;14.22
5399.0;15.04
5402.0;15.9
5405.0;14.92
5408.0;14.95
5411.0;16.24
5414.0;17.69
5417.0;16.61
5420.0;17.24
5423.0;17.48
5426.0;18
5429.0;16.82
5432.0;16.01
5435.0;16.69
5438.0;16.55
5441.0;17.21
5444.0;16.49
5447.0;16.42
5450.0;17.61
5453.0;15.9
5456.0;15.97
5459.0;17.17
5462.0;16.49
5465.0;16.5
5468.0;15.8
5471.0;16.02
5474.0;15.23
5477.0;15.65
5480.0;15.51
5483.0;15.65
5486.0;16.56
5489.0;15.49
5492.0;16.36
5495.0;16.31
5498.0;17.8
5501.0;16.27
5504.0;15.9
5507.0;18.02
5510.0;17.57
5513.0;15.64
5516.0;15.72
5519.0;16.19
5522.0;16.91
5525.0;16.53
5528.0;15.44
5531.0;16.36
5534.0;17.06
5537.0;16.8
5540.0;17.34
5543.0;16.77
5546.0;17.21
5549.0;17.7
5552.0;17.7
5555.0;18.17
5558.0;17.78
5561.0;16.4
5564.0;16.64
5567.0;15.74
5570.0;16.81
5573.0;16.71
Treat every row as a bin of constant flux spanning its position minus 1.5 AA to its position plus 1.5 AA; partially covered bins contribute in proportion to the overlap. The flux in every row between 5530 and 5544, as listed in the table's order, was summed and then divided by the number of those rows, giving 16.9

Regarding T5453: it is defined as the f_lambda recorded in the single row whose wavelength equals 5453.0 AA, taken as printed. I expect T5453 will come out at 15.9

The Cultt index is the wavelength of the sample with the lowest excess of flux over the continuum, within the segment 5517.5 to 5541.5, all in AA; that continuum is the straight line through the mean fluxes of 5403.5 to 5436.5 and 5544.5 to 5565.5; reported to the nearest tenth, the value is 5528.0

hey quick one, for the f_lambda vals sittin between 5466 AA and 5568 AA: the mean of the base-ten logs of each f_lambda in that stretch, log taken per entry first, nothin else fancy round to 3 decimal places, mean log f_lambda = 1.218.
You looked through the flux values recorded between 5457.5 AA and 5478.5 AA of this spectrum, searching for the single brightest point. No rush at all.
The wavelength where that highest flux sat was 5459.0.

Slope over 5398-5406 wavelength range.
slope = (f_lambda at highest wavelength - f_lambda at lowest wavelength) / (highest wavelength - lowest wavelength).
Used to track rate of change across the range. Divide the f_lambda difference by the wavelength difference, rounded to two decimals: -0.02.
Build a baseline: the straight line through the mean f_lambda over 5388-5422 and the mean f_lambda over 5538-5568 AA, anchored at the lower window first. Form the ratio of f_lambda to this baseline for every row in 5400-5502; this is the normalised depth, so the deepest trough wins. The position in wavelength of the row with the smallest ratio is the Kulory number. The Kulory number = 5474.0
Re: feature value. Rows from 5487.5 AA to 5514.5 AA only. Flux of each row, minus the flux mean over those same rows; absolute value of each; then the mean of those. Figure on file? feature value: 0.8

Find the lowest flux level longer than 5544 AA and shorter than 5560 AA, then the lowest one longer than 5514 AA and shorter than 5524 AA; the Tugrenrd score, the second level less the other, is -1.5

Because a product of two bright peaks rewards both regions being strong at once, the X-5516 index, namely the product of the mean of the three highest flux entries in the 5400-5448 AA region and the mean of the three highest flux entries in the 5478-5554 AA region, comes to 316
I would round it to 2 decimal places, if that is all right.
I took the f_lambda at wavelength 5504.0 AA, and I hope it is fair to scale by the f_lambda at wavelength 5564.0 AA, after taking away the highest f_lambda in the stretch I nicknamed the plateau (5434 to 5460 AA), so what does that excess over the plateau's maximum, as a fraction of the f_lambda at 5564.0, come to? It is -0.10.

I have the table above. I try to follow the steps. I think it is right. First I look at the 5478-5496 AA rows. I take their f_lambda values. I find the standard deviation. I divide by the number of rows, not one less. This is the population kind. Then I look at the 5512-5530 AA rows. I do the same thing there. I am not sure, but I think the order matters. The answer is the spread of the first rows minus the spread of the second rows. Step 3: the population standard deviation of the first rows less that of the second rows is -0.08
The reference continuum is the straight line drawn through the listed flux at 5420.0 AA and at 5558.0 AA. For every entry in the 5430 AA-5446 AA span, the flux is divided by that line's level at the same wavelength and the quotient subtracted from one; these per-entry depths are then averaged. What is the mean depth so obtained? 0.042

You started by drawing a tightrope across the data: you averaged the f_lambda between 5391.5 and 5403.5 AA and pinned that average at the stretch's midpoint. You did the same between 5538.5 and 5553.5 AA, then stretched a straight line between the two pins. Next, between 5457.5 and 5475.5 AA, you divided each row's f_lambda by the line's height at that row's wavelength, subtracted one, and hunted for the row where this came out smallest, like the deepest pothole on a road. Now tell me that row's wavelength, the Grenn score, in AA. 5474.0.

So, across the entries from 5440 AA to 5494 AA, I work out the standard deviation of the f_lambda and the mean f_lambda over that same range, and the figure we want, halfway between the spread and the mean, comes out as 8.43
